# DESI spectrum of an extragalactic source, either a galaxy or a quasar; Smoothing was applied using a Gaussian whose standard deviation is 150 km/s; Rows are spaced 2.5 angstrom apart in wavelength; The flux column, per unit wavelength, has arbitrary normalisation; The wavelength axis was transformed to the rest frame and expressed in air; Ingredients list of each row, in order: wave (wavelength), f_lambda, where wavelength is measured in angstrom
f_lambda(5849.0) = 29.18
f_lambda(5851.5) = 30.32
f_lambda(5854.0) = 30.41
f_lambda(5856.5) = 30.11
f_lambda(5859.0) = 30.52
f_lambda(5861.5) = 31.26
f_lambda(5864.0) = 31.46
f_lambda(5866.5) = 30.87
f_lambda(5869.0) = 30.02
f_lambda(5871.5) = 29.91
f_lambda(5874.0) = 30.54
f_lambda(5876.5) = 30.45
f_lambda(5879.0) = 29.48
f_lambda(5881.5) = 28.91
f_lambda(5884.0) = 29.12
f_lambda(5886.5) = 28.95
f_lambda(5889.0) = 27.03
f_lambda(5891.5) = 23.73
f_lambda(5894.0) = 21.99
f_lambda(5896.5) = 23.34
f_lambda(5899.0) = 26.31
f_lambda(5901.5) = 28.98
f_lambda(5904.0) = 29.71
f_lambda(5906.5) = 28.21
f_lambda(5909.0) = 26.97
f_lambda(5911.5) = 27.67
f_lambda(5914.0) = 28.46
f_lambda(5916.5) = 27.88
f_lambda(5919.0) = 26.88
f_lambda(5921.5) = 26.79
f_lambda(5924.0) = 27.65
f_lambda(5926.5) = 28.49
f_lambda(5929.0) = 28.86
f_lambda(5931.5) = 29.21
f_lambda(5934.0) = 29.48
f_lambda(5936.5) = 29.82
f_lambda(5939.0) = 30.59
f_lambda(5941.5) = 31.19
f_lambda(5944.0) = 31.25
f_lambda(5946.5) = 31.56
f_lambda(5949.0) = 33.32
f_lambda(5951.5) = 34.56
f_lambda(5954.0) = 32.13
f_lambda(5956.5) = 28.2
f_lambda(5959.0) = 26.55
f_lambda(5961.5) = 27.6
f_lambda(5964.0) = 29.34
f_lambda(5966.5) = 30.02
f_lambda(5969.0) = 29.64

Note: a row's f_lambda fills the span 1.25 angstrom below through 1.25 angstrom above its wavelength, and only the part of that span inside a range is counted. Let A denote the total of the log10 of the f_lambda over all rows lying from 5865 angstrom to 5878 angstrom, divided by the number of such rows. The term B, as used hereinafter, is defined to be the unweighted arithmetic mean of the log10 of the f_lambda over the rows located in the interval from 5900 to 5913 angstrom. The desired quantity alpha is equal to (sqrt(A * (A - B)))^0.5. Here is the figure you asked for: 0.46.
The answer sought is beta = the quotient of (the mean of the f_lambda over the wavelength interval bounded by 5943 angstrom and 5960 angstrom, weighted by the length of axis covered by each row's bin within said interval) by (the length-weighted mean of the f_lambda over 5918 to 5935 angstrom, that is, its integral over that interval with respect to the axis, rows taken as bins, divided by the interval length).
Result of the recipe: 1.10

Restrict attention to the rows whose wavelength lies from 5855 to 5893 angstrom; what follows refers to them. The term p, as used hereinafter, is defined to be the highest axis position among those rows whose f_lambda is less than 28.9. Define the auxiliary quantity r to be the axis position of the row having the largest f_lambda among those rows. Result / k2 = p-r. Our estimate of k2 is 27.5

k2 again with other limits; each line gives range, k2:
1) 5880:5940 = -10.0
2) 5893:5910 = 5.0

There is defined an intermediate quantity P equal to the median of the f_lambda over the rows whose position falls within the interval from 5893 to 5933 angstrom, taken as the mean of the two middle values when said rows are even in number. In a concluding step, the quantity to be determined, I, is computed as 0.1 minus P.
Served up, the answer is -28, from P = 28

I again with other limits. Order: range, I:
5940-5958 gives -31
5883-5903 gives -27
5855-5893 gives -30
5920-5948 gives -29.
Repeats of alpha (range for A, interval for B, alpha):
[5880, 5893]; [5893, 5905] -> 0.44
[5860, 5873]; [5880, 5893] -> 0.52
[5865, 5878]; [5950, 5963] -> 0.35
